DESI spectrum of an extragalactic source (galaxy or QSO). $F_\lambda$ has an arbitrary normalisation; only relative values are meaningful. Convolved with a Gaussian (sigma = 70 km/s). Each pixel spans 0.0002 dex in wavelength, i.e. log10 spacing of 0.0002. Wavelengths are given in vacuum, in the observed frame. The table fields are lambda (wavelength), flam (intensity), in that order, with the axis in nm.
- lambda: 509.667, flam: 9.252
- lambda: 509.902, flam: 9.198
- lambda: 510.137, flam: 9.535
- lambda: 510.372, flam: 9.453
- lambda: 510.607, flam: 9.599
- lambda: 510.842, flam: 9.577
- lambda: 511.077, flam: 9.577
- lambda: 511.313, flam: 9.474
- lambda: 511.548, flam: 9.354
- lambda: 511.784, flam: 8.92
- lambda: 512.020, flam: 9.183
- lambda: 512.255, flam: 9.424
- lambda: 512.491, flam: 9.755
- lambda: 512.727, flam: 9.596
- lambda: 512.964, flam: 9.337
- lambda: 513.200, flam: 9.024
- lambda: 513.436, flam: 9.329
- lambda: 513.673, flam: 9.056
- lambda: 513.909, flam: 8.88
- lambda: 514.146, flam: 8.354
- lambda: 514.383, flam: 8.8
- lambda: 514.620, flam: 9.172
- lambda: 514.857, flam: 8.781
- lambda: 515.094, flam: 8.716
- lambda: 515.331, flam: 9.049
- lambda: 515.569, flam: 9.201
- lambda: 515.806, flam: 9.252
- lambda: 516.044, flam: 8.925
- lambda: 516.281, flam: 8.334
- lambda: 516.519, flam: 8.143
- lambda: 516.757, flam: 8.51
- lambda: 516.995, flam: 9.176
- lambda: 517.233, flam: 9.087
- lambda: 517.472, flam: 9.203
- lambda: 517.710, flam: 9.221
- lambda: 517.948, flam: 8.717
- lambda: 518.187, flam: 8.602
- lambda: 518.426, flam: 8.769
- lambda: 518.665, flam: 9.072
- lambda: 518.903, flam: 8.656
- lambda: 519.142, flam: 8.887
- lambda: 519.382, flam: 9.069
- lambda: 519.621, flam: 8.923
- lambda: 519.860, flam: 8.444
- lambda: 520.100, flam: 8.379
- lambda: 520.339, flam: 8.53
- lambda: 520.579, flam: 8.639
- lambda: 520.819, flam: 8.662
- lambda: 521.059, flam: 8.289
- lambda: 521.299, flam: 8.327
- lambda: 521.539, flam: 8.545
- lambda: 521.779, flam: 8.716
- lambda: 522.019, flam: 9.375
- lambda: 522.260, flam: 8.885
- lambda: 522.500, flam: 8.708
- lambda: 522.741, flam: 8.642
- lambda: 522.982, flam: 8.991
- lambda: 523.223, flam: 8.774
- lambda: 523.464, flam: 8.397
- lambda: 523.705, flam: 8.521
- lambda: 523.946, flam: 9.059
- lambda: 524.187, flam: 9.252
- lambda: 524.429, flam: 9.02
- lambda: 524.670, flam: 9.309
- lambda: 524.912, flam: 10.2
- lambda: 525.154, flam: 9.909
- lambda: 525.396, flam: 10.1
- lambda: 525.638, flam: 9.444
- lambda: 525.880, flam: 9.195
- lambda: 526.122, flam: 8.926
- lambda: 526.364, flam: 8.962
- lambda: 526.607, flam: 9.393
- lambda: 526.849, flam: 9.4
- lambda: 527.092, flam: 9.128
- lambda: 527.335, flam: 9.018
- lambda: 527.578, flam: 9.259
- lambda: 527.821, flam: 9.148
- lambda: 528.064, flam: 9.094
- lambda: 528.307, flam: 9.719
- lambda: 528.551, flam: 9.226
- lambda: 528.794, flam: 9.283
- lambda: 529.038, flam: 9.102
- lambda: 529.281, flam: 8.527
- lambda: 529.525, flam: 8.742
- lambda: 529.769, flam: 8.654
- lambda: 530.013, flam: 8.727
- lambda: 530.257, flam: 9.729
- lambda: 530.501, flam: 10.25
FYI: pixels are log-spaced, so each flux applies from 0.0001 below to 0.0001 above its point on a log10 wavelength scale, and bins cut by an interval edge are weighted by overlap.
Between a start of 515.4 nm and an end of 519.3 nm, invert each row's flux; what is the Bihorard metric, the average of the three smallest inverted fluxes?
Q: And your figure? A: 0.108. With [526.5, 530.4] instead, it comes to 0.104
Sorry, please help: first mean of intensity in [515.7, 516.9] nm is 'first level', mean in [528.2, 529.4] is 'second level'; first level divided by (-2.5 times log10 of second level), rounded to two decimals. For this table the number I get -3.59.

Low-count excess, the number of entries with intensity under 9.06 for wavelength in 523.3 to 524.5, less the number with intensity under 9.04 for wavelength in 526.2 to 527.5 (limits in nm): 2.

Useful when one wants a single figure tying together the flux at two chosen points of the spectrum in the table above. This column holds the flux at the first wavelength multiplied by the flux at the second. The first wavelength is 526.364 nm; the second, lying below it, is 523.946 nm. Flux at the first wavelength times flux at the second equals 81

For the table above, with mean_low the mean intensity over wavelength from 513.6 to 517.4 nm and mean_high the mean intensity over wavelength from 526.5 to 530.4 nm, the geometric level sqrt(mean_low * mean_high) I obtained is 8.99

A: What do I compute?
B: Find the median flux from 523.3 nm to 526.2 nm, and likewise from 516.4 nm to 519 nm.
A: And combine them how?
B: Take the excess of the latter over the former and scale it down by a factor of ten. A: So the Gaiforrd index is -0.05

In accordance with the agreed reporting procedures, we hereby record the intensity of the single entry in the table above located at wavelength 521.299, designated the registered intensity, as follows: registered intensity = 8.327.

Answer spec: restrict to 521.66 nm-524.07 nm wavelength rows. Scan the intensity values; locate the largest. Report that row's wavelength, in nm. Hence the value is 522.019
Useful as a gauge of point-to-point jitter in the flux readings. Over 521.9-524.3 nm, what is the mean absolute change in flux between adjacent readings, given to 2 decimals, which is 0.28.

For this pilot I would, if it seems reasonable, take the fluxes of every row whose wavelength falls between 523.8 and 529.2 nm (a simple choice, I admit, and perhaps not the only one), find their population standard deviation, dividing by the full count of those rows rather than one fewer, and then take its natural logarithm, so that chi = -1.1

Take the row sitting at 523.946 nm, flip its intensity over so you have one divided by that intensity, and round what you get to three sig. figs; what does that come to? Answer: 0.110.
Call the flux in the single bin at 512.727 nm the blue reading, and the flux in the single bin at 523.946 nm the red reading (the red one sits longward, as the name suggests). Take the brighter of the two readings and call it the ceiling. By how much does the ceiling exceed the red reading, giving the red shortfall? 0.54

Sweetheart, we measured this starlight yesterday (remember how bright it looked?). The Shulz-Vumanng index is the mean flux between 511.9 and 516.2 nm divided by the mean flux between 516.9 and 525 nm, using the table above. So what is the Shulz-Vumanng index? 1.028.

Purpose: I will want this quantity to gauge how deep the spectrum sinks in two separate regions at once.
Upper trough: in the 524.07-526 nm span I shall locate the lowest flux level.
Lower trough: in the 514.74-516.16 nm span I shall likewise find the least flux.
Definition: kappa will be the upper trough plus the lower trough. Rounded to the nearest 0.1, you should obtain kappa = 17.7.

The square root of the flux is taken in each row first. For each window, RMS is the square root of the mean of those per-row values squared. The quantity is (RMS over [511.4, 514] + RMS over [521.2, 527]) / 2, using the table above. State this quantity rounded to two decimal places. 3.03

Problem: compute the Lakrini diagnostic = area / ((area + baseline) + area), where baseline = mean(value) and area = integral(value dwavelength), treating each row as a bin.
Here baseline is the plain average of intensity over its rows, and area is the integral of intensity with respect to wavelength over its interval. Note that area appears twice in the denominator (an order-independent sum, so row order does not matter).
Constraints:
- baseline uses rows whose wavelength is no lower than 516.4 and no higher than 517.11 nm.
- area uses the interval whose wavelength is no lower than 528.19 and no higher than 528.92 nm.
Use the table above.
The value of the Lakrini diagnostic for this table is 0.307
